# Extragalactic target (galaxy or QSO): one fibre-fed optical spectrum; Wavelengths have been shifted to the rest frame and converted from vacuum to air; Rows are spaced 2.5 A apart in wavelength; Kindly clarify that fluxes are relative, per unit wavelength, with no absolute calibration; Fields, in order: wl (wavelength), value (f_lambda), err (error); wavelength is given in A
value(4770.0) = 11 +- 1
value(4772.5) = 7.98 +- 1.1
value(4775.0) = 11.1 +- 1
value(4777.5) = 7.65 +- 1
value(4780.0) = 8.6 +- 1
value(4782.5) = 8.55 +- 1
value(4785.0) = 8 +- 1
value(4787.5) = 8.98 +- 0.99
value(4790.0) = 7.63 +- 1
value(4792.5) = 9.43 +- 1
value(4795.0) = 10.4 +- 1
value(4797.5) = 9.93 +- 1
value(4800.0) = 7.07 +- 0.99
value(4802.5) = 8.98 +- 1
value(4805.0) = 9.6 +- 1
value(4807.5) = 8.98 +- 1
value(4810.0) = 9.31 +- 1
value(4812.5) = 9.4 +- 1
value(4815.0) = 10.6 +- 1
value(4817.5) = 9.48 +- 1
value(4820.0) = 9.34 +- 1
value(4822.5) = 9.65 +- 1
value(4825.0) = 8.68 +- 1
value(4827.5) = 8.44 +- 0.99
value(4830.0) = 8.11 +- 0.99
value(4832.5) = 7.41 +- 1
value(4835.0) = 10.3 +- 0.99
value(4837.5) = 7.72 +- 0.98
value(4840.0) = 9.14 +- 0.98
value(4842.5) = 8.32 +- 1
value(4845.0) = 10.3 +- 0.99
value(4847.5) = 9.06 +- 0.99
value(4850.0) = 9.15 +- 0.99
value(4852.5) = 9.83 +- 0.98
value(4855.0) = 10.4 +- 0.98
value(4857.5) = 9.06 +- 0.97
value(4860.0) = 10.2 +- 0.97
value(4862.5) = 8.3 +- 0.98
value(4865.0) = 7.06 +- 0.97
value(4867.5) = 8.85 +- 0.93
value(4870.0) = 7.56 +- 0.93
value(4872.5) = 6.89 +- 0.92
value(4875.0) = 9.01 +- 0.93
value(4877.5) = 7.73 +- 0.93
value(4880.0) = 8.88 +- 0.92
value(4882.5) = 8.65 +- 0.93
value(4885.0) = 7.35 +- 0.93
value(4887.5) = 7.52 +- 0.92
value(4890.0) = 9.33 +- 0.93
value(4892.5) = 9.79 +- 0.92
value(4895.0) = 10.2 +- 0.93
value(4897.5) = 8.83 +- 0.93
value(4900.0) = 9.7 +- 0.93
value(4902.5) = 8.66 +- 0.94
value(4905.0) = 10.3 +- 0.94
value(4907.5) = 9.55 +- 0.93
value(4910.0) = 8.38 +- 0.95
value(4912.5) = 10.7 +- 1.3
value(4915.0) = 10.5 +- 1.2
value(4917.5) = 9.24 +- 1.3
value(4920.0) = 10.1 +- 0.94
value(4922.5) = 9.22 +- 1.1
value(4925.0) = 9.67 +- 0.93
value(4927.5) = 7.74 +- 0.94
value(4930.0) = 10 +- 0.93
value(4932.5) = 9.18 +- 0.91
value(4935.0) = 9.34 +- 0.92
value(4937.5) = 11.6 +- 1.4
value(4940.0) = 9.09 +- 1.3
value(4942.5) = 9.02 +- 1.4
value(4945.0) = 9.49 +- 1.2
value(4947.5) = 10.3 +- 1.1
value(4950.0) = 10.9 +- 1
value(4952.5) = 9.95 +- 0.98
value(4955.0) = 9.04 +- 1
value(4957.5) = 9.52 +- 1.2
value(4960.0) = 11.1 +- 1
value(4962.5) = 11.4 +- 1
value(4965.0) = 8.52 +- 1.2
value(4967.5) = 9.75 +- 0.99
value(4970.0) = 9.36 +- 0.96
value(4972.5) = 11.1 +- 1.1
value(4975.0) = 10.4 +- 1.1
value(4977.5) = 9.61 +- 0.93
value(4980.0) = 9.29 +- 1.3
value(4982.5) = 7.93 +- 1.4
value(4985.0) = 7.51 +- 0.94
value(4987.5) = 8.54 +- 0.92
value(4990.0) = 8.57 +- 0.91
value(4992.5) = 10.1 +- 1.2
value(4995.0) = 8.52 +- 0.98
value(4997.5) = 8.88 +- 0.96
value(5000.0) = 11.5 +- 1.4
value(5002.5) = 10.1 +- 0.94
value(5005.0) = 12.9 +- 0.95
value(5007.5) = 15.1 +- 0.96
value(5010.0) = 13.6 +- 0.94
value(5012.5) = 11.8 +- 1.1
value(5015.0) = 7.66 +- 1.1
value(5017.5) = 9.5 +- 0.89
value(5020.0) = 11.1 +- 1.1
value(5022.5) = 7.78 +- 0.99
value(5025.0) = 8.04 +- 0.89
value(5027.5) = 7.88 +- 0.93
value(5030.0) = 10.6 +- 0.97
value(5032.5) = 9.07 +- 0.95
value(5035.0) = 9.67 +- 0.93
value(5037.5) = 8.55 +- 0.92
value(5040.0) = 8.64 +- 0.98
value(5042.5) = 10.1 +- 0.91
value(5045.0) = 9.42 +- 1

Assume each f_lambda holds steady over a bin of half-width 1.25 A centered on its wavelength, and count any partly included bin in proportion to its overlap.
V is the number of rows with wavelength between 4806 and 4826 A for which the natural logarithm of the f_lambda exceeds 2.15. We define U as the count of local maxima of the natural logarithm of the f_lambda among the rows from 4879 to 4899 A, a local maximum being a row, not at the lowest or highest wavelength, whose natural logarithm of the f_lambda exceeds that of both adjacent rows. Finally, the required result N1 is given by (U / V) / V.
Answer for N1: 0.016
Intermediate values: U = 1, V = 8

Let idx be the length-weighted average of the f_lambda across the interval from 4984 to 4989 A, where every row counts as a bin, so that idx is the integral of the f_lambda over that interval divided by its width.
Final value 8.1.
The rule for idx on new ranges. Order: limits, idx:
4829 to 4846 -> 8.7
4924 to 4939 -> 9.6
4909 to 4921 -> 9.8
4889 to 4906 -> 9.5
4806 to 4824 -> 9.5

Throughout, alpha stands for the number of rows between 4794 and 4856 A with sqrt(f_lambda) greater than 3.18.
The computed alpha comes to 5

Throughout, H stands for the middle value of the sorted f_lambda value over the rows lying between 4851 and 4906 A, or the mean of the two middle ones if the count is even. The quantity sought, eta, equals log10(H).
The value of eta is 0.948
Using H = 8.9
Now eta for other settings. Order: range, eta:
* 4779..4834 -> 0.953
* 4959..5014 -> 0.997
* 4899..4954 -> 0.983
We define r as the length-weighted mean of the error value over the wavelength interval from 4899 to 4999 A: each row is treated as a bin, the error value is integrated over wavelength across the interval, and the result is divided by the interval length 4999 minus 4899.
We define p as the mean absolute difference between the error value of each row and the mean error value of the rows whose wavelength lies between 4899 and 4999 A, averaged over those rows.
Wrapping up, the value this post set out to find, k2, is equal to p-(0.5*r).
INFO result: -0.40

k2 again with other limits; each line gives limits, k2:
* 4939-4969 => -0.43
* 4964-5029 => -0.40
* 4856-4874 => -0.45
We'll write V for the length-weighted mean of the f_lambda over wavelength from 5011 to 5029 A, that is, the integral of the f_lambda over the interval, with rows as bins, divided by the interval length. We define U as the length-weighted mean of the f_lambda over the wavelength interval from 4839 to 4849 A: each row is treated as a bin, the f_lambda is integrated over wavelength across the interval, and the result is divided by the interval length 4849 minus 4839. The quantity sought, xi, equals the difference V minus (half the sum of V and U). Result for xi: -0.01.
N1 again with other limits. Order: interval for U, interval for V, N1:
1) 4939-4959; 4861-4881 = 0.111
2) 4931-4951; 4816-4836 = 0.040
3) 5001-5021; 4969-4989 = 0.040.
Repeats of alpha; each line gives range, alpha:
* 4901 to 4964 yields 8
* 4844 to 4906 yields 5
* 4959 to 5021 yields 10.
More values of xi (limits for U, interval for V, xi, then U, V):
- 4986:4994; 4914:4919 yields 0.42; 9.0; 9.85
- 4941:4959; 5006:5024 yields 0.58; 9.8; 10.92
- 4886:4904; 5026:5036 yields 0.06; 9.1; 9.26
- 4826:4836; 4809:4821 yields 0.56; 8.5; 9.64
